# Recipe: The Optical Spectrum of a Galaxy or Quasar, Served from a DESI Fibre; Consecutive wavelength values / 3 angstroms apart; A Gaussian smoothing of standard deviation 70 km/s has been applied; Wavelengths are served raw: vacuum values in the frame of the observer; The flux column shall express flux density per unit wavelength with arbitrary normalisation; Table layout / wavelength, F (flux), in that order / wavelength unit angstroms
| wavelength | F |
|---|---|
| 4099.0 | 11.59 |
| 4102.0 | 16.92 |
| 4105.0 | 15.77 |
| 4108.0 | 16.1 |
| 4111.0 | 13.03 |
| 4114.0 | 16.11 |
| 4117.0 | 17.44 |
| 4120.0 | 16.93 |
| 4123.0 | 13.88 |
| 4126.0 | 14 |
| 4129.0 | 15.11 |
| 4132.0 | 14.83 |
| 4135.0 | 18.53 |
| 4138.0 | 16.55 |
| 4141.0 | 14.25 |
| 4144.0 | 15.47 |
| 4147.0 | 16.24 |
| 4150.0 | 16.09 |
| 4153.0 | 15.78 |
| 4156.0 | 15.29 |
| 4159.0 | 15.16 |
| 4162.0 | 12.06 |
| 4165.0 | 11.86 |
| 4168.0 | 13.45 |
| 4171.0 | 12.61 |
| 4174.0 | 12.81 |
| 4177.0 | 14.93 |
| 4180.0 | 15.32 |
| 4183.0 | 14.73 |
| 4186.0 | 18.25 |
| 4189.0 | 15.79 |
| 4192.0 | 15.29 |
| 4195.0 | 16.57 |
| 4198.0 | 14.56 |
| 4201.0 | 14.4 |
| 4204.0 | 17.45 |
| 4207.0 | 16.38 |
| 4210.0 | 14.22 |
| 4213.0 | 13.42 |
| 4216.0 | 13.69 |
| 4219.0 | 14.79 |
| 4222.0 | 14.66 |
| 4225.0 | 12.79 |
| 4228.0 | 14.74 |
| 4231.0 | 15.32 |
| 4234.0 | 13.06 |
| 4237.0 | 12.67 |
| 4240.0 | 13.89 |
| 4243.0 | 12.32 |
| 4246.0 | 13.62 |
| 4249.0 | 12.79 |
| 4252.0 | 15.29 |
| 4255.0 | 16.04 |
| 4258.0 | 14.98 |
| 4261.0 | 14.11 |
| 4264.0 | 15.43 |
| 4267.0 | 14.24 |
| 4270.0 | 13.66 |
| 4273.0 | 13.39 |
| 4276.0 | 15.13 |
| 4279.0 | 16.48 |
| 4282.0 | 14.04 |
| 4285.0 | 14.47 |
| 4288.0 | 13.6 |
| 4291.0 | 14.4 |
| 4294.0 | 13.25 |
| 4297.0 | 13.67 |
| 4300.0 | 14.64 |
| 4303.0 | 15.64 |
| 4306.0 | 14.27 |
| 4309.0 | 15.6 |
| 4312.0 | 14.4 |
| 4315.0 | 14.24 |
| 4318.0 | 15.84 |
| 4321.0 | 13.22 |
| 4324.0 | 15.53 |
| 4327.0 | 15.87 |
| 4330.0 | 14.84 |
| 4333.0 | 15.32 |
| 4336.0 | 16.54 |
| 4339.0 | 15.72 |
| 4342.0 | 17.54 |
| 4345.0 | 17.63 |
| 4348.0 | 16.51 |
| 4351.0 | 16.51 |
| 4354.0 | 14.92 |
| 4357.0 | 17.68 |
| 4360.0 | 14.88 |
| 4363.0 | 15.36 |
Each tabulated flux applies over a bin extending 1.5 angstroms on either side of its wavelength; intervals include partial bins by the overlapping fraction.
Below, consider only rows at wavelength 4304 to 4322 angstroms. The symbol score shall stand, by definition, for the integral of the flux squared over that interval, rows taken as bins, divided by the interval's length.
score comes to 216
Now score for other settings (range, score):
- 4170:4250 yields 213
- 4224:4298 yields 201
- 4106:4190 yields 231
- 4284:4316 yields 207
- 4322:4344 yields 253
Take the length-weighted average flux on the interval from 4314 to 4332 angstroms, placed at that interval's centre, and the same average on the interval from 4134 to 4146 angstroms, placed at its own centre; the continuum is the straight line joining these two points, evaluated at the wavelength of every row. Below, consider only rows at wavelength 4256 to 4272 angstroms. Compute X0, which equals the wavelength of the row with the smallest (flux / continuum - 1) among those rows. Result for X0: 4270.0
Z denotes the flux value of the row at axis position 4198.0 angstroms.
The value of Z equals 14.56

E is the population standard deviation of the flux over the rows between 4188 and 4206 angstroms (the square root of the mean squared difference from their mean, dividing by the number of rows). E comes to 1.08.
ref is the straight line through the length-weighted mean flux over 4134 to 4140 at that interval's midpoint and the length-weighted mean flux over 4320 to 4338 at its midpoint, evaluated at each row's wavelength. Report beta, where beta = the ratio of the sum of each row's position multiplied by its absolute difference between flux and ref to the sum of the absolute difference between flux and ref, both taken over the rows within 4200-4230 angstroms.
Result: 4215.9 angstroms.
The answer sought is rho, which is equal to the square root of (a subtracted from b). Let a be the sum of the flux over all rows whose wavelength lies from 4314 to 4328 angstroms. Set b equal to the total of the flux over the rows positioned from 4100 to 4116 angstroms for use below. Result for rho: 1.8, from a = 75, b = 78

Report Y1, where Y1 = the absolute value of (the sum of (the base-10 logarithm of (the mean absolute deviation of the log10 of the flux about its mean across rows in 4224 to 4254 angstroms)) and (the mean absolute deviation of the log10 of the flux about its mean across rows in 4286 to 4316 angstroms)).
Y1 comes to 1.52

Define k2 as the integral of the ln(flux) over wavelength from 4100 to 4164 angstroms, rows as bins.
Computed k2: 175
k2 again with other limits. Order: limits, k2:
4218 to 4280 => 164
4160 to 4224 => 171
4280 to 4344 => 173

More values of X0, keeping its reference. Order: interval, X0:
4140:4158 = 4141.0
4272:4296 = 4294.0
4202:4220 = 4213.0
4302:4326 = 4321.0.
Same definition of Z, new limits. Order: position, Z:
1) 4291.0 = 14.4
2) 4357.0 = 17.68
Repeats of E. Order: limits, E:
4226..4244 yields 1.09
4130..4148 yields 1.38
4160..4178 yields 1.02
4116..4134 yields 1.36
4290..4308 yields 0.76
